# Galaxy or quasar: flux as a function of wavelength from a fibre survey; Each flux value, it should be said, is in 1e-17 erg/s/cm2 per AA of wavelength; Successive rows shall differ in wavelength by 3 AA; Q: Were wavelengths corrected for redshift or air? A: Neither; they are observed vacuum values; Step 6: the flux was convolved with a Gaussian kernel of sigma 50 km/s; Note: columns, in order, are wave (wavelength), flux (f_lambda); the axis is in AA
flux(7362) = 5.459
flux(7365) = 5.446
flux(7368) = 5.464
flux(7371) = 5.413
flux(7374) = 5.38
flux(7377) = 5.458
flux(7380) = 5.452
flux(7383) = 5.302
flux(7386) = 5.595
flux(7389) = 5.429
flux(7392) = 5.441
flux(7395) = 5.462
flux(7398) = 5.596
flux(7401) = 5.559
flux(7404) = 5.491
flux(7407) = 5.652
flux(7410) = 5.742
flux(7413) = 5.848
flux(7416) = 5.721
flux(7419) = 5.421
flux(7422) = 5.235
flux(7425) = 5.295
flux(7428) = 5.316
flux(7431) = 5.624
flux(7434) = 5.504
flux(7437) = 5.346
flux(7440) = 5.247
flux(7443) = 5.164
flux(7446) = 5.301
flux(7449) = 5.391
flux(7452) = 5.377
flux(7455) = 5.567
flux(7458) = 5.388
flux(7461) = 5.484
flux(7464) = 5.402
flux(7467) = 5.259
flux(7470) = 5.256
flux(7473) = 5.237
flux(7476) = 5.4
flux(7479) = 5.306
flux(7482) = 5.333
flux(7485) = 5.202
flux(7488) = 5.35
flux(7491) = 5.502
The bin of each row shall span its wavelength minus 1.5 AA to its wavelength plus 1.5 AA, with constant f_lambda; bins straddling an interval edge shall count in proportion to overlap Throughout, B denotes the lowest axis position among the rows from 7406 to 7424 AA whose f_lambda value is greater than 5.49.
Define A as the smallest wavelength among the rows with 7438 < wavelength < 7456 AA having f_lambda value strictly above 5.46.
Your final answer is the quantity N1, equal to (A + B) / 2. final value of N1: 7431.0 AA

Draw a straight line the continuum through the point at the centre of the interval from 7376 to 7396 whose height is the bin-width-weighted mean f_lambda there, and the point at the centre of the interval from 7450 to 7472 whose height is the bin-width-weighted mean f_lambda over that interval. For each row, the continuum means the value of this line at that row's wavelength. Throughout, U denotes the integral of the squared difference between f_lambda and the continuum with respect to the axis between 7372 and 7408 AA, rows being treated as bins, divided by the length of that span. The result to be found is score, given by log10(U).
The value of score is -1.95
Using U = 0.0113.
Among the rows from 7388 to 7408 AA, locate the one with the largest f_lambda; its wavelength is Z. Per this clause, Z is 7407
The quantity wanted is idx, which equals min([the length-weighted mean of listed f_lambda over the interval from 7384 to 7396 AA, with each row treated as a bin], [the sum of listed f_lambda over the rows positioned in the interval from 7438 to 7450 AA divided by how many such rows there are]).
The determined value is 5.28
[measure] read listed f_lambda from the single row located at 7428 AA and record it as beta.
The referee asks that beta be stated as 5.316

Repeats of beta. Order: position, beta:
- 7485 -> 5.202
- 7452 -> 5.377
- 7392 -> 5.441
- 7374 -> 5.38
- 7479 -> 5.306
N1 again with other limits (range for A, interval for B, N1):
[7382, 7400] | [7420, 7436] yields 7408.5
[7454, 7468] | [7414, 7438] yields 7435.5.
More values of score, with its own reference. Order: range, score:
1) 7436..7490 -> -1.91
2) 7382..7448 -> -1.49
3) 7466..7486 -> -1.94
